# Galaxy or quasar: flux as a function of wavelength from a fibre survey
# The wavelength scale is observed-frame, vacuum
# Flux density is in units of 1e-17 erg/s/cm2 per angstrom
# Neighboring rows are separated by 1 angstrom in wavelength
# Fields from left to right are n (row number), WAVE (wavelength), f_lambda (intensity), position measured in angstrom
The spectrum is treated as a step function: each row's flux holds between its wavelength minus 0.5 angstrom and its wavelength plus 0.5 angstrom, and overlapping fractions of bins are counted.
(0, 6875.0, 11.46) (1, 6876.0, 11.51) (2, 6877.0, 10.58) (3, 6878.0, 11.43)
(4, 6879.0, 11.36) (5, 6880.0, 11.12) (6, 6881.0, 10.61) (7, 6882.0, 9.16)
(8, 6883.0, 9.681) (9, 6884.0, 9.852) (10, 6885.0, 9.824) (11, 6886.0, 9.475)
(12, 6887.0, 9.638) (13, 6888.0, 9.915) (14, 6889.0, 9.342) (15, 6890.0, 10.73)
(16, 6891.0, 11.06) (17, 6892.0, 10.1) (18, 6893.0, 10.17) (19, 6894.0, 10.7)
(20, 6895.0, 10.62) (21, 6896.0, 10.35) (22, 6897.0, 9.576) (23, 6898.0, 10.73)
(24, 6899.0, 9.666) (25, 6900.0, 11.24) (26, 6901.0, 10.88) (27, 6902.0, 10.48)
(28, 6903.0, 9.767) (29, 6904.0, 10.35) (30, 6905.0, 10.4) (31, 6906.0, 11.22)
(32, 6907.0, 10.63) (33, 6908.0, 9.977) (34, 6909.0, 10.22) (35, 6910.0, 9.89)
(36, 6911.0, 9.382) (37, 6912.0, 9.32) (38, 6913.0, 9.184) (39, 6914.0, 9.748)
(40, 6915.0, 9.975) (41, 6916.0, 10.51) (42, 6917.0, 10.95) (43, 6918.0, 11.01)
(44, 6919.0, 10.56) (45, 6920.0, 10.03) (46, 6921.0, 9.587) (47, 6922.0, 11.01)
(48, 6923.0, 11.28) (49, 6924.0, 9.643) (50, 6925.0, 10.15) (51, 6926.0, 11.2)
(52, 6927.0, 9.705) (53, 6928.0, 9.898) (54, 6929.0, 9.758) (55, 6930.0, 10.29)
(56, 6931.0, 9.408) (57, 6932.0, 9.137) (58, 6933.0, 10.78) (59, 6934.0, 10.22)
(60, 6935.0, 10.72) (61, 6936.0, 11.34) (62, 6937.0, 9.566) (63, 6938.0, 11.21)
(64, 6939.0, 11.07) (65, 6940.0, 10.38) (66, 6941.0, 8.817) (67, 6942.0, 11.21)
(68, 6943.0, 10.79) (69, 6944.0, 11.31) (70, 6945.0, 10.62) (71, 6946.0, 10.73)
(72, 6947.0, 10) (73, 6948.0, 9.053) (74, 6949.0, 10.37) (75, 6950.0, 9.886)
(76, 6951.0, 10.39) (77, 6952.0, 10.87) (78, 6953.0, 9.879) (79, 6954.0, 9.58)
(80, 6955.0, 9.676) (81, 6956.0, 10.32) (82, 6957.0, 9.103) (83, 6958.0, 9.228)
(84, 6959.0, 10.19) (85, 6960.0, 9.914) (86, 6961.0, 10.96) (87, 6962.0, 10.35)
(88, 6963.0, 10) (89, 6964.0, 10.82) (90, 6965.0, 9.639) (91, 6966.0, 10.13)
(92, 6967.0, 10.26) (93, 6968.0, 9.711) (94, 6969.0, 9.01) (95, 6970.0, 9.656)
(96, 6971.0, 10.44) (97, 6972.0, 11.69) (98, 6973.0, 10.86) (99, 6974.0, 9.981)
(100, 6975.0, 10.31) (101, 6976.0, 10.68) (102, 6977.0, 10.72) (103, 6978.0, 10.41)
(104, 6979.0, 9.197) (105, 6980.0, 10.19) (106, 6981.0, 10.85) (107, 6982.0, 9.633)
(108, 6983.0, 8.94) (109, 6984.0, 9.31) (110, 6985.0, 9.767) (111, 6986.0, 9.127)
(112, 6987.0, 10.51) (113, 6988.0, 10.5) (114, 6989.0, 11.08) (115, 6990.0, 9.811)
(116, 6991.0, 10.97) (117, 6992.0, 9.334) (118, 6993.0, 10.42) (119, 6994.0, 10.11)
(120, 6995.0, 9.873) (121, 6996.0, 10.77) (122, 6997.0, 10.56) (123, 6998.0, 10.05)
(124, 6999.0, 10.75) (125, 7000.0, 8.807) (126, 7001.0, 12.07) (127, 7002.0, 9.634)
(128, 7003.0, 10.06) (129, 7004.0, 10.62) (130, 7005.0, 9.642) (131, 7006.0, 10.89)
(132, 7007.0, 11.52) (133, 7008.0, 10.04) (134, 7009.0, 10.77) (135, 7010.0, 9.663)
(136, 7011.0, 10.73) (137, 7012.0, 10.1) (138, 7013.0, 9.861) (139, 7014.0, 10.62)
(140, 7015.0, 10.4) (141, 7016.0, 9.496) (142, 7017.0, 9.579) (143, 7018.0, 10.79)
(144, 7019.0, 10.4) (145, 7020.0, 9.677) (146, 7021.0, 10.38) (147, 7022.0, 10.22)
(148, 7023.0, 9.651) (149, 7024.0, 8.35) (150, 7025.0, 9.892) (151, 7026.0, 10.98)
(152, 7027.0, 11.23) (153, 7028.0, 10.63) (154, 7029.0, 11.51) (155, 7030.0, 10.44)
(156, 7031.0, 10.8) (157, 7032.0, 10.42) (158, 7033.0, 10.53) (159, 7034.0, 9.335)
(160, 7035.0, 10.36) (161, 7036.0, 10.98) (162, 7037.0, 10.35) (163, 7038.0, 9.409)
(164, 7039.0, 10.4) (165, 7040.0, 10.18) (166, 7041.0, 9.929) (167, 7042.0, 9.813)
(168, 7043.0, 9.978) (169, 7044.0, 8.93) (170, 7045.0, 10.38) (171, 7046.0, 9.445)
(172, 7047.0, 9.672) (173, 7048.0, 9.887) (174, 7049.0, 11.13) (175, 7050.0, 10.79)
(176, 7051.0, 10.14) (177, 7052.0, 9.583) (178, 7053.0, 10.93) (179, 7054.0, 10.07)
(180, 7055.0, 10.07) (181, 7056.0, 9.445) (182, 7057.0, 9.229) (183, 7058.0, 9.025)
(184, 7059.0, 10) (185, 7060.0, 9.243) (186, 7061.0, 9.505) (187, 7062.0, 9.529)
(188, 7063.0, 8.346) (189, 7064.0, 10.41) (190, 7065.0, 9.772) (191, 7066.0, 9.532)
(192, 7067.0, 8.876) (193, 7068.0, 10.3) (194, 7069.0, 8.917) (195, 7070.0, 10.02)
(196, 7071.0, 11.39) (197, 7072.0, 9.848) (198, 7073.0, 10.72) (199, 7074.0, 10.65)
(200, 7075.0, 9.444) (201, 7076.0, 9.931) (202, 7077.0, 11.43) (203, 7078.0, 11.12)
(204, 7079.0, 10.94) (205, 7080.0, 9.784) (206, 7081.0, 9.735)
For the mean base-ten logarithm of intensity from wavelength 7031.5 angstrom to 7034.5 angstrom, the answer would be 1.00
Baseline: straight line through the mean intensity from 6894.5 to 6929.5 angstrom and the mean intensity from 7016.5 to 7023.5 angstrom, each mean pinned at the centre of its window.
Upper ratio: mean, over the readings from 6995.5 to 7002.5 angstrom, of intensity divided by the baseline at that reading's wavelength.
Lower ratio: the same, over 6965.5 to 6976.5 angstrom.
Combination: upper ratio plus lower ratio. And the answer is 2.03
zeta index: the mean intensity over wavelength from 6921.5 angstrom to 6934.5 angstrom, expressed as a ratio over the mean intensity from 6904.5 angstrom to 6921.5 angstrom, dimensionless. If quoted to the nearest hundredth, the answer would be 1.00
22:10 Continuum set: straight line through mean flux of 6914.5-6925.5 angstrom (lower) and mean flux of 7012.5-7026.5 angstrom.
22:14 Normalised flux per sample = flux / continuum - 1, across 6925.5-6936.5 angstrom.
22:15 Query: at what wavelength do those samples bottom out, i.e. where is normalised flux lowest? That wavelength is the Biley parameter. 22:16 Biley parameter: 6932.0 angstrom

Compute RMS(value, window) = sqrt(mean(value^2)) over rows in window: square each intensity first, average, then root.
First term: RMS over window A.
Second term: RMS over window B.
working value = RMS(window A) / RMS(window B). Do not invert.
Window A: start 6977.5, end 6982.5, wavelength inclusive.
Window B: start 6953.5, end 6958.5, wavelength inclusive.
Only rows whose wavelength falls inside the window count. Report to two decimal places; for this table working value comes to 1.05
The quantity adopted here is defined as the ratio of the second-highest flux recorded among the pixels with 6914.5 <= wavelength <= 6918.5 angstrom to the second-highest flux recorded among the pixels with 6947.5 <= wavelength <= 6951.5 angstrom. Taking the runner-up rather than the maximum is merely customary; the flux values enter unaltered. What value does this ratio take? 1.06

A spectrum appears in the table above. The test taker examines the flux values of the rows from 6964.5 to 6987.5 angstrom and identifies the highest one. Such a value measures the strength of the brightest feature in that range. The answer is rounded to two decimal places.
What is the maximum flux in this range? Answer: 11.69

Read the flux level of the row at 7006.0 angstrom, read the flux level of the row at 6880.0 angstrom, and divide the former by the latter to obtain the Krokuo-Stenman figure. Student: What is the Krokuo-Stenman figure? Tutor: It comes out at 0.98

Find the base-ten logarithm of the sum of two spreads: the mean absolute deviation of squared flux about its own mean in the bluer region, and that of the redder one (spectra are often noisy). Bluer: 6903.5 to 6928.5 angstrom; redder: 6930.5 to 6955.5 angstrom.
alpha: 1.37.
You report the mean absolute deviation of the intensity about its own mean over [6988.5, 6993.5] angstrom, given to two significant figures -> 0.60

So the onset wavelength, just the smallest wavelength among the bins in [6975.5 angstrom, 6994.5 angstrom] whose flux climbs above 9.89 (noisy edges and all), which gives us 6976.0 angstrom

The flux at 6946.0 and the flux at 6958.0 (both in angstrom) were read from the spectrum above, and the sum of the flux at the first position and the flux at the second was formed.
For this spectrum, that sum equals 20.0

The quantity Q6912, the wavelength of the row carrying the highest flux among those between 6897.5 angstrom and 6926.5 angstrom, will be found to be 6923.0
